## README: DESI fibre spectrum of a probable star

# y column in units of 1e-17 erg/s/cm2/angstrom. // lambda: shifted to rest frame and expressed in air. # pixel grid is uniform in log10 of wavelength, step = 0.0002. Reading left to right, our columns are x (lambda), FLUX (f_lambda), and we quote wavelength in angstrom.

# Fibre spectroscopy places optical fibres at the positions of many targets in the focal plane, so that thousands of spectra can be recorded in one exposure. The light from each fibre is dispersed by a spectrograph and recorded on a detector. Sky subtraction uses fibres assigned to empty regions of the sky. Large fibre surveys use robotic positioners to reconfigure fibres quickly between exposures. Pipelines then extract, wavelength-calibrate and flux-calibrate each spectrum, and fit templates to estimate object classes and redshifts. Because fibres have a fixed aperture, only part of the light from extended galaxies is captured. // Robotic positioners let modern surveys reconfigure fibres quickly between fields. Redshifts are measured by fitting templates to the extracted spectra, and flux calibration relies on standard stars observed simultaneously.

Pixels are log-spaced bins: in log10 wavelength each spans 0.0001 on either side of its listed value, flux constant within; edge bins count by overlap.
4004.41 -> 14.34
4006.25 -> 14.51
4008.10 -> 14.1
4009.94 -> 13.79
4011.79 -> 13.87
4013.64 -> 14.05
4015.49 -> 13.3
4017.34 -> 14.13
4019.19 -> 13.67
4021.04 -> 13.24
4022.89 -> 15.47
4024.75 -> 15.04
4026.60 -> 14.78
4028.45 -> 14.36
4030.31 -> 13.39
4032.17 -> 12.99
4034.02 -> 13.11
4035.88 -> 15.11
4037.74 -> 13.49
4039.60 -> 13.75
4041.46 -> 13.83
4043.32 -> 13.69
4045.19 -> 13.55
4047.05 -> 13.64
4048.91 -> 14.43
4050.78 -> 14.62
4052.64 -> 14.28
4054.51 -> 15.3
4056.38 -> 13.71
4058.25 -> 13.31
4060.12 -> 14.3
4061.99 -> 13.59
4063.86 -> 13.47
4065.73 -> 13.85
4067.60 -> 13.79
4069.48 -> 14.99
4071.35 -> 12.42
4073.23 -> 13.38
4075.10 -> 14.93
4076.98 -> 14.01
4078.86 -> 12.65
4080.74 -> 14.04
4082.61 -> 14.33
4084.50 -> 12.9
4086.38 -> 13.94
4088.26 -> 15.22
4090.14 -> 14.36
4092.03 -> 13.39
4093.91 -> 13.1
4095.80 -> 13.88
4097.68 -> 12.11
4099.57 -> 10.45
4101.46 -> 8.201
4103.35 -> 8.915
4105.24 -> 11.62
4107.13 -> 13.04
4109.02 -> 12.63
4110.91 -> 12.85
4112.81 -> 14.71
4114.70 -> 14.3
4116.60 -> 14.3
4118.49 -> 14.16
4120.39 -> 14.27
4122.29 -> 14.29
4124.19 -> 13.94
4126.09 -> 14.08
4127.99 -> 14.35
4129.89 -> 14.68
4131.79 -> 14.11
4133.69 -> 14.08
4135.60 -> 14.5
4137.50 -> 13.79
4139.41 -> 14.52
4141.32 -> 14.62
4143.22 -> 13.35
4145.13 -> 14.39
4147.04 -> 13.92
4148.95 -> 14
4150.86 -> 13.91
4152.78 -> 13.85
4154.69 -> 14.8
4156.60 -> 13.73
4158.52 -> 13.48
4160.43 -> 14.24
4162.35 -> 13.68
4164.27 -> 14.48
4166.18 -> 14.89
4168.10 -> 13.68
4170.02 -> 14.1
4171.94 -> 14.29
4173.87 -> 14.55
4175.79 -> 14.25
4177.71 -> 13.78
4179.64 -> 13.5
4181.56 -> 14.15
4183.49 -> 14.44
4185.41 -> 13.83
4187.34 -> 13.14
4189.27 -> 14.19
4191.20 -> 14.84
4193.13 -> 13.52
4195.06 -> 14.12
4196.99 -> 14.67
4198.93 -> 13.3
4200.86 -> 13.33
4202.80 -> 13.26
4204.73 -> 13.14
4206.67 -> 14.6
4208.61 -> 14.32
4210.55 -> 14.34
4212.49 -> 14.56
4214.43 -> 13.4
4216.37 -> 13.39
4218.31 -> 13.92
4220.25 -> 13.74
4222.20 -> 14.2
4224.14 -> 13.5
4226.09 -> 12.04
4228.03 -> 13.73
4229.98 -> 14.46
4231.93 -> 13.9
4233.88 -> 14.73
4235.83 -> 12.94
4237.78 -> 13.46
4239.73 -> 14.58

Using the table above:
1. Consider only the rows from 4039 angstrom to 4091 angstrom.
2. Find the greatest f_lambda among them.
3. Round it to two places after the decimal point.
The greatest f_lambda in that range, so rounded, 15.30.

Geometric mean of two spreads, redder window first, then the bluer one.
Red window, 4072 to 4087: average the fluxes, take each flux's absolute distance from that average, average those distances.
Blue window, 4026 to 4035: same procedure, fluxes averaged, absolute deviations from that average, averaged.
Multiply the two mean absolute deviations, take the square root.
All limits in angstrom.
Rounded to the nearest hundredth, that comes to 0.63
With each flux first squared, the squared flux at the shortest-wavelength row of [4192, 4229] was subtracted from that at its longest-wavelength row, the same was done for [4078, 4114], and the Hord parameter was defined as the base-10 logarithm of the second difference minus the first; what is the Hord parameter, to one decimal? 1.7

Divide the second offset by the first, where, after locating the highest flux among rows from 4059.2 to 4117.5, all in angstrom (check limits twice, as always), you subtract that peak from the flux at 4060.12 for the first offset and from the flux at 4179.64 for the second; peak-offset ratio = 1.87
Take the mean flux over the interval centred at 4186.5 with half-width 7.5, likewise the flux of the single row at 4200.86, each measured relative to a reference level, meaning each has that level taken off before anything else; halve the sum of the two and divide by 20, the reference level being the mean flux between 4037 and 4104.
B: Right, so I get 0.010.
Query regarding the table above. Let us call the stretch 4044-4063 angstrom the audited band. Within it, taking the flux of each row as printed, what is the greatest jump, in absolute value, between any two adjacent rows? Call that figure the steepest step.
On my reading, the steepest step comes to 1.59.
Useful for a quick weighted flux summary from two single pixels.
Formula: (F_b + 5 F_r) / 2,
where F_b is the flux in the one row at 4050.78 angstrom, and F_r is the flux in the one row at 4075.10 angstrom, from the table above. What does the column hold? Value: 44.6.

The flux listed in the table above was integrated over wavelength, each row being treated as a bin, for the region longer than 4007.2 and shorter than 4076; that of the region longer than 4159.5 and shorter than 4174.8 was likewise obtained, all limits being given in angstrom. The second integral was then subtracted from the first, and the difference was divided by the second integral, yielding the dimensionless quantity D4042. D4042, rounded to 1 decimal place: 3.4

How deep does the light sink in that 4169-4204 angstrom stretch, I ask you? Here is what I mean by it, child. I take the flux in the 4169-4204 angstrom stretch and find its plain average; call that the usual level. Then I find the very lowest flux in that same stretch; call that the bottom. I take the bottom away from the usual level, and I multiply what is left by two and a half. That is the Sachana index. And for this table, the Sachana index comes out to 2.0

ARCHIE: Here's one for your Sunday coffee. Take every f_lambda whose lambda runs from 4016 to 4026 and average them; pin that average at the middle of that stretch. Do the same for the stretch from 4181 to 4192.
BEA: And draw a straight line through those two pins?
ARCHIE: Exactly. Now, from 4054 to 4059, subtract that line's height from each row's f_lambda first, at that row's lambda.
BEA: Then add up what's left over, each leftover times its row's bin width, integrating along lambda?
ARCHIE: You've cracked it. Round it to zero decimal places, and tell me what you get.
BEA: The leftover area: -1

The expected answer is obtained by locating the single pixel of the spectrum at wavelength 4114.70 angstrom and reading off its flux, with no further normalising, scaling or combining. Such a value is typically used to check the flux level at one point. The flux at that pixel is 14.3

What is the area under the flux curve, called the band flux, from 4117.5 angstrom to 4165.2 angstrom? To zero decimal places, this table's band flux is 674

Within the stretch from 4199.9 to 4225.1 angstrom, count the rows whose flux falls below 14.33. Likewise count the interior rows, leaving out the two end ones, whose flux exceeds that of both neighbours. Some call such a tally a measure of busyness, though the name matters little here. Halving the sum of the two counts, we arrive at 7.0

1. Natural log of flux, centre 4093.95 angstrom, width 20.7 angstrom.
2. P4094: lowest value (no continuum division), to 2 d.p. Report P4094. 2.10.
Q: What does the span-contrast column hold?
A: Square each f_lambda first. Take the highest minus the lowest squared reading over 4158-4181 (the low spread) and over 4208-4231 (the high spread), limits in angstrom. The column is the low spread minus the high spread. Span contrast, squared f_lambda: -27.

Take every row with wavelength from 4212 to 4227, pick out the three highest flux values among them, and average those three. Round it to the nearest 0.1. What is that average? 14.2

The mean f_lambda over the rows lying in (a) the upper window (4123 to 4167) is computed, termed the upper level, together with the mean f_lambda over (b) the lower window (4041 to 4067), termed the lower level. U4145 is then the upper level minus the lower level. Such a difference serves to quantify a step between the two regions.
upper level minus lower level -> 0.18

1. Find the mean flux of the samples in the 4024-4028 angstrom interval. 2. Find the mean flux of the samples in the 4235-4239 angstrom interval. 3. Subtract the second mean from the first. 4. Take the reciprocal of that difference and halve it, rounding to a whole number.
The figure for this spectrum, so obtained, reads 0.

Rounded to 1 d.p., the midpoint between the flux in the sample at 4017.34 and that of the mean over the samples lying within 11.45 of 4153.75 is 14.1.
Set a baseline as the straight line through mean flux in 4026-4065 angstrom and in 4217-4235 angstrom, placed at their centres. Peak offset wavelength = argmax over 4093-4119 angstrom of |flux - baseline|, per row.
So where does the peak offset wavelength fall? 4101.46 angstrom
